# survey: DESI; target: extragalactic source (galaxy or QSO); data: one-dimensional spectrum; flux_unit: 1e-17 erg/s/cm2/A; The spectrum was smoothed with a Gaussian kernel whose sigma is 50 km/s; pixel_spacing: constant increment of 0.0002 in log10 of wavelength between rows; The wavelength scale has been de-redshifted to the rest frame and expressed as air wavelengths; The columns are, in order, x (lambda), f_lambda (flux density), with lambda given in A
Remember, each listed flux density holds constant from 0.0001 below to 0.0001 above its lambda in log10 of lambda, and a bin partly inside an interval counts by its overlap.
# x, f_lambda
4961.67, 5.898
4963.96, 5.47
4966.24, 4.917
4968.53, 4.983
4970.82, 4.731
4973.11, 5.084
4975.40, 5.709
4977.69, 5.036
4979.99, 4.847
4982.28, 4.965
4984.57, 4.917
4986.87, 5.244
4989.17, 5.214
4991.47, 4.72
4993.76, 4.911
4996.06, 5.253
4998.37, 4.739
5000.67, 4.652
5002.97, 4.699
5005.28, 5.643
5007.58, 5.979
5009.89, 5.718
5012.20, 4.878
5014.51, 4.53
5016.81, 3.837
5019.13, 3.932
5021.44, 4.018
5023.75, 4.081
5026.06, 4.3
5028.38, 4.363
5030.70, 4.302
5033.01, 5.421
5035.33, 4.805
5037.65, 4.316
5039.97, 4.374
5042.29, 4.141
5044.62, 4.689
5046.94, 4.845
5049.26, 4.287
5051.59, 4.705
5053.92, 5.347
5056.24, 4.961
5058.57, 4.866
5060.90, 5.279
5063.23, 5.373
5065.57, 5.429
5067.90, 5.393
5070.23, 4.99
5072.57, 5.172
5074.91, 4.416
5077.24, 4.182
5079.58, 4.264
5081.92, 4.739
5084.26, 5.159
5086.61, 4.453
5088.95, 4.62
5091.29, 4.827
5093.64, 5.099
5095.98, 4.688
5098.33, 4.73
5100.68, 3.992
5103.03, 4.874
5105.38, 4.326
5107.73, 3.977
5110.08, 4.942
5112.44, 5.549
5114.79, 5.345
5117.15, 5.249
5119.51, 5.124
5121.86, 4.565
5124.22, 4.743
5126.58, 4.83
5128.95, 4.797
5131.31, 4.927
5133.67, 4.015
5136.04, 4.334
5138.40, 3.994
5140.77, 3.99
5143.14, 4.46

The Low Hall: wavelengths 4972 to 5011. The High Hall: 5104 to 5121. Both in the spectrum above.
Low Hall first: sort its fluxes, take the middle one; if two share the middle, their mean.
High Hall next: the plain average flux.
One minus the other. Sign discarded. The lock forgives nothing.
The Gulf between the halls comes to 0.11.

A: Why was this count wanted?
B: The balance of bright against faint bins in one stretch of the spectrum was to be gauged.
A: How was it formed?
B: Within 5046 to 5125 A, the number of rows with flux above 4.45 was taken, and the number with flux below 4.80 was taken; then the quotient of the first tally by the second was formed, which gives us 1.8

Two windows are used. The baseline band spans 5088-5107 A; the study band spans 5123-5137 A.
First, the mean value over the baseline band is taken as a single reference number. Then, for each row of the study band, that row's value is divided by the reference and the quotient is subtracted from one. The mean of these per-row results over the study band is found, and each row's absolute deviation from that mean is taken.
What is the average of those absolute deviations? 0.062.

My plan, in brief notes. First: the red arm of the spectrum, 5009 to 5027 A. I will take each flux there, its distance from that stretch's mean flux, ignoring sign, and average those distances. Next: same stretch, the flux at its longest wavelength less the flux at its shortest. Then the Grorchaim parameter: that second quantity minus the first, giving -1.9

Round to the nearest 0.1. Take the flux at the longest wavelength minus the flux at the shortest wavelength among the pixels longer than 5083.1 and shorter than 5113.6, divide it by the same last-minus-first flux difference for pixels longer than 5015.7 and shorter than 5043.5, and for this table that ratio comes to 1.3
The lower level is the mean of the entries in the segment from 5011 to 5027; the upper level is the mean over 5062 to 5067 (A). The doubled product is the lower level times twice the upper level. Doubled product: 46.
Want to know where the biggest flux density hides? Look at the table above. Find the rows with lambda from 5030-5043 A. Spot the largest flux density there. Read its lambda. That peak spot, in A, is 5033.01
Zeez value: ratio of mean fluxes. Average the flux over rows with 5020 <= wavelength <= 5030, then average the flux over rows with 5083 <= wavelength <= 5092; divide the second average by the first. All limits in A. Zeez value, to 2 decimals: 1.14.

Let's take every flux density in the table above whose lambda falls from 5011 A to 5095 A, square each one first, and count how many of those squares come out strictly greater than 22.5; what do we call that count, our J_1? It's 16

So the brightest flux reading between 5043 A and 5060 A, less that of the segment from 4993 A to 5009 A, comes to -0.63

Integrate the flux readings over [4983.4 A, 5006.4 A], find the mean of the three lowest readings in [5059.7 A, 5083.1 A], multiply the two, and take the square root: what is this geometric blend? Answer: 22.2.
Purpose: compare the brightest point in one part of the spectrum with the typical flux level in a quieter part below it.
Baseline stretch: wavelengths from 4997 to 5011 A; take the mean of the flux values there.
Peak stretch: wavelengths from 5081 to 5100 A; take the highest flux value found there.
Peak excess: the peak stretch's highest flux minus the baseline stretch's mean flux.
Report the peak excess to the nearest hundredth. -0.08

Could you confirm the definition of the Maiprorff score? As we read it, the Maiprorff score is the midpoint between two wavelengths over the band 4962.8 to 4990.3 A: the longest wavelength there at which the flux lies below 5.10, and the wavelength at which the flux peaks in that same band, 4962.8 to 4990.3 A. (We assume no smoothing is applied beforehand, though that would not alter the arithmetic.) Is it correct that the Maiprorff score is 4980.0 A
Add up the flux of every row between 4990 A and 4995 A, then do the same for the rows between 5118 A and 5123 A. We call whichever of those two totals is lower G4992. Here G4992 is 9.6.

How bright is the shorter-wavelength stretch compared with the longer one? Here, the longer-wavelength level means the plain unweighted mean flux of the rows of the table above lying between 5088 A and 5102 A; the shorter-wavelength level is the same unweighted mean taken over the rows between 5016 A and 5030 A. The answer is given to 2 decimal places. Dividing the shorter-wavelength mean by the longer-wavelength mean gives 0.88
